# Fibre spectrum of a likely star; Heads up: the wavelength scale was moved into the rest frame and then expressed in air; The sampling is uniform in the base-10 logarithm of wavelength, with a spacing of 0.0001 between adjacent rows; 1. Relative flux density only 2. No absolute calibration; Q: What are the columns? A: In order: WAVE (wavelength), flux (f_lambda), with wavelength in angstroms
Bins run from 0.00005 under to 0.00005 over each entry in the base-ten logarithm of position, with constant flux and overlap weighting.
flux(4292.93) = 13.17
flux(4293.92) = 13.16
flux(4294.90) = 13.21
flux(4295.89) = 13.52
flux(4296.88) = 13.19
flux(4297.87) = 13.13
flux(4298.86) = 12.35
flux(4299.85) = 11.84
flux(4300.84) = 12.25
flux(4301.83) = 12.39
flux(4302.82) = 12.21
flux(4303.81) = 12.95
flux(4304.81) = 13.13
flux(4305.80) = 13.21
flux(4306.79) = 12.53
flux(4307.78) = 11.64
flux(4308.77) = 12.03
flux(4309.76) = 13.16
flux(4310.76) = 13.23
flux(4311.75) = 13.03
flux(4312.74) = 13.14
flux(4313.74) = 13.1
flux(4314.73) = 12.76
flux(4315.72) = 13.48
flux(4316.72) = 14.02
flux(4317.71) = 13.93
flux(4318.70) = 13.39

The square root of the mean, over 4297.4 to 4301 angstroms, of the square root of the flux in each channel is 1.876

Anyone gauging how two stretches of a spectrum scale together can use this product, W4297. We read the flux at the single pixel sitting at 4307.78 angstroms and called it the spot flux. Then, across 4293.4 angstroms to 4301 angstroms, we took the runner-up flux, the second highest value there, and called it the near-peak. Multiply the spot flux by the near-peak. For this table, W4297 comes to 154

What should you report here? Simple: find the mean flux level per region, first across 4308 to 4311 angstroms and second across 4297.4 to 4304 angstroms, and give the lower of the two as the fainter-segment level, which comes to 12.4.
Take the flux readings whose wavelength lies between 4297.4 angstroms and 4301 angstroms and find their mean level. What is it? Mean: 12.4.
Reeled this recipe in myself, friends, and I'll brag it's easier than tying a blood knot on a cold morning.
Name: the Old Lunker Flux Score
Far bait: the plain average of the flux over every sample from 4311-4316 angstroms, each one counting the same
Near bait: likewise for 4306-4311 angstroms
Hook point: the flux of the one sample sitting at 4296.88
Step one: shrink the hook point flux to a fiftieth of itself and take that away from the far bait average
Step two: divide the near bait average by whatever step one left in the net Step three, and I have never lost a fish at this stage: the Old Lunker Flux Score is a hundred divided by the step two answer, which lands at 103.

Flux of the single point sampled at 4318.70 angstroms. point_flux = 13.39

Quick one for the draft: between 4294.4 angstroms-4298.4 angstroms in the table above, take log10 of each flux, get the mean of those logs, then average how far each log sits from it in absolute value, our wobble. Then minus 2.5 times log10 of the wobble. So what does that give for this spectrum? 5.9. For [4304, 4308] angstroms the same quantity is 4.3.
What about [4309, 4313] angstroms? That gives 6.8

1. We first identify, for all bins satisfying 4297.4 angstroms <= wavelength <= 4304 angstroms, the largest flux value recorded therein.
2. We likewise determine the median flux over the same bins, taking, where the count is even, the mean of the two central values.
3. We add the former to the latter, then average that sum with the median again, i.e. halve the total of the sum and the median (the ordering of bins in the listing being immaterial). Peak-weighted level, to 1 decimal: 18.9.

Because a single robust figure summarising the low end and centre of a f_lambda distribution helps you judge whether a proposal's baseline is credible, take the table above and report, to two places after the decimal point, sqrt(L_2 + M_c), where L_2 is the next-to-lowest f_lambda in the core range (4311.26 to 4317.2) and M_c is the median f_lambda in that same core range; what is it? 5.11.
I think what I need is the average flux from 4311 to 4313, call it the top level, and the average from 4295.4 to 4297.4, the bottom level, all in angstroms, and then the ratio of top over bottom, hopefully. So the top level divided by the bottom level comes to 0.98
